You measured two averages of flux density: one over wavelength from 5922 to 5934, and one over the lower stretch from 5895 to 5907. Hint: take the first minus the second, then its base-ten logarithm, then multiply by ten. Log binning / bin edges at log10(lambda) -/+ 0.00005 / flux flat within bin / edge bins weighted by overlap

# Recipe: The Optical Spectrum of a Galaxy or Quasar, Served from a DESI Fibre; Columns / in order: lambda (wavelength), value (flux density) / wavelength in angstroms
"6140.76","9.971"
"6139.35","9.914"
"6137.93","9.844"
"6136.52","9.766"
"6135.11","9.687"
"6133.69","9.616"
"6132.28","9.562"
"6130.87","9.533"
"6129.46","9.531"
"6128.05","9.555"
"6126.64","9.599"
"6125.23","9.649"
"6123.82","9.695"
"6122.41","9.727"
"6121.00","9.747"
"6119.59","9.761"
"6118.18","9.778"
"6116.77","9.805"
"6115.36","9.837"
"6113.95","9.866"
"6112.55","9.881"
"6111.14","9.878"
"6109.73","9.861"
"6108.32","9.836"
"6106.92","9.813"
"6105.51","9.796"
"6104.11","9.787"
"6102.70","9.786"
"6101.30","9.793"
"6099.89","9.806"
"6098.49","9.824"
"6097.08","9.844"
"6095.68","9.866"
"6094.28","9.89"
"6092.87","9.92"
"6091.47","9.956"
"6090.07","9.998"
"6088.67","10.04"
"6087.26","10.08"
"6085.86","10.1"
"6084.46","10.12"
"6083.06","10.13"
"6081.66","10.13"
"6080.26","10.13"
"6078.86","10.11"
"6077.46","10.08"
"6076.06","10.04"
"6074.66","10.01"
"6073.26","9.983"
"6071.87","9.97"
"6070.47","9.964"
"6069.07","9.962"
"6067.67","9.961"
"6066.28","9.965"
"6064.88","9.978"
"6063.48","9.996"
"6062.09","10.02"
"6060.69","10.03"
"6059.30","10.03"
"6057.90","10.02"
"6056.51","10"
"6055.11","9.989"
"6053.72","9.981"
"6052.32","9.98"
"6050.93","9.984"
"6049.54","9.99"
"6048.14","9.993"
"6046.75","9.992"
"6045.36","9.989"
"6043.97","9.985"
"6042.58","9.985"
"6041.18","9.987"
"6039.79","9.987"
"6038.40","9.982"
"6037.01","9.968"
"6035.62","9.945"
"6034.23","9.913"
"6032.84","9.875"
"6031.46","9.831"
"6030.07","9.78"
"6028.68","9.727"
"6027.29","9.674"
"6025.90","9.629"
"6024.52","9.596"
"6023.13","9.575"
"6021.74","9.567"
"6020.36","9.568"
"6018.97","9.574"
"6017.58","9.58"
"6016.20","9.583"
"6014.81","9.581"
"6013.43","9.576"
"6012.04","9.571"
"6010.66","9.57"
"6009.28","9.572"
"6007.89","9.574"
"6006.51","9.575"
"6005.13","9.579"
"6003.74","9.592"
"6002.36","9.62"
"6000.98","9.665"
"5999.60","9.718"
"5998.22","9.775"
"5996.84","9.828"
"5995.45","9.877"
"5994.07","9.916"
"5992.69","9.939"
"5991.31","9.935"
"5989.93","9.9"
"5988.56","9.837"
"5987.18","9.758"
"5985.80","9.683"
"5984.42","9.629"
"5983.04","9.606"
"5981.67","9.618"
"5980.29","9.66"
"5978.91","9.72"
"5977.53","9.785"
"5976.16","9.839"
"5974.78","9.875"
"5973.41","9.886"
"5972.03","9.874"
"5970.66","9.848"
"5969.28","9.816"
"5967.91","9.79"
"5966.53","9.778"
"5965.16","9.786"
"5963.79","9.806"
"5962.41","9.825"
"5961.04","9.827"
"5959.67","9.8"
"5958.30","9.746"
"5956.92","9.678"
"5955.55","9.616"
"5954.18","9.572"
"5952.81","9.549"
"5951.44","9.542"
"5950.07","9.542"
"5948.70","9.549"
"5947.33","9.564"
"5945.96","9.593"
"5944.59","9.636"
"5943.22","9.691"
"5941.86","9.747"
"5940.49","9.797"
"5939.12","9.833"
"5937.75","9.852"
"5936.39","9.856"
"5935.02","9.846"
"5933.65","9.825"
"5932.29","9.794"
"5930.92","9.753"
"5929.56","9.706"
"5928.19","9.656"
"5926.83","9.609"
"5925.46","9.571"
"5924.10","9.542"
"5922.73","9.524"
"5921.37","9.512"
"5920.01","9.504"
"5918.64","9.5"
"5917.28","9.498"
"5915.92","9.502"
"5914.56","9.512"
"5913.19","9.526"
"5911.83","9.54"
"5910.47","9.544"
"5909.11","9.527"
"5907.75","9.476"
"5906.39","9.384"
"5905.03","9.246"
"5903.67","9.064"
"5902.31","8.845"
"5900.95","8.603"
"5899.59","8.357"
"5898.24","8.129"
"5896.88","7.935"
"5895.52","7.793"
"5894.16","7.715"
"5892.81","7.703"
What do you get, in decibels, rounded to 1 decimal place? 0.3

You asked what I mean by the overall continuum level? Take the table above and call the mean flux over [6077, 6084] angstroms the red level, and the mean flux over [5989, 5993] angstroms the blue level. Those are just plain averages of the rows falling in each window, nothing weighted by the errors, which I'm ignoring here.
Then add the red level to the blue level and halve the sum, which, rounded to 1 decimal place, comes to 10.0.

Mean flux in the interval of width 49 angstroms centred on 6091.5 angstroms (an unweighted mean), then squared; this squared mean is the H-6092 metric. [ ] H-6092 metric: 99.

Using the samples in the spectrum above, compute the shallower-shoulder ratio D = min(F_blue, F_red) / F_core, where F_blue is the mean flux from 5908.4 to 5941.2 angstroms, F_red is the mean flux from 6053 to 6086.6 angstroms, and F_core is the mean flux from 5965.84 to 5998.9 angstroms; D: 0.98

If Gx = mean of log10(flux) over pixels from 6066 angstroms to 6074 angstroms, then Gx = 1.00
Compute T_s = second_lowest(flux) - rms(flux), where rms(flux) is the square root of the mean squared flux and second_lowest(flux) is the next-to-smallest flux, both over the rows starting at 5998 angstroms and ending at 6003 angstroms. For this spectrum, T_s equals -0.030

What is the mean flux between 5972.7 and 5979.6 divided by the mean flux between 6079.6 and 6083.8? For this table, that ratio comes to 0.97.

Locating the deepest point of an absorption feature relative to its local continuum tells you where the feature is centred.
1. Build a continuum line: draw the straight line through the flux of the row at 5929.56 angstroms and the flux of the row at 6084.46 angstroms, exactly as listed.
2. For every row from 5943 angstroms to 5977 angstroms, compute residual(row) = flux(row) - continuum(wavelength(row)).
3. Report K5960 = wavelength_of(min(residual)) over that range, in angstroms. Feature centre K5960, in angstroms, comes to 5951.44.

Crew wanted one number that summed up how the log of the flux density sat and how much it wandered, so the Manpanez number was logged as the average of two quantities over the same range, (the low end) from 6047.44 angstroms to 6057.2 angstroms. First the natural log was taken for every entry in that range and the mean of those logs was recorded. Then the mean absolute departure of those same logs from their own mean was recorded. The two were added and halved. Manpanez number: 1.15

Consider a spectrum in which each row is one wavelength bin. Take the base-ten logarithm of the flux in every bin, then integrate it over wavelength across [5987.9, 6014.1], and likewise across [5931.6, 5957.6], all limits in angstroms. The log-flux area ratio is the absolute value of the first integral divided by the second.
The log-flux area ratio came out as 1.01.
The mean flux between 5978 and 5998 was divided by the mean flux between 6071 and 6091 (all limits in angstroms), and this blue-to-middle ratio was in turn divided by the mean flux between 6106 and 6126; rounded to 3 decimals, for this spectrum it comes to 0.099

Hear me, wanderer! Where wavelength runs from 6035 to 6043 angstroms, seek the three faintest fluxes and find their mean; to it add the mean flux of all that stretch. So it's 19.9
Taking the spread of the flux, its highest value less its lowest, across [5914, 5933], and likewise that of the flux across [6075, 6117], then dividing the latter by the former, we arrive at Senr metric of 1.2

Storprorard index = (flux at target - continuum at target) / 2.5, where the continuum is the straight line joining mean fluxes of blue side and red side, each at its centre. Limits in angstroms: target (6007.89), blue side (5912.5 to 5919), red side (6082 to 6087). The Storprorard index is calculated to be -0.11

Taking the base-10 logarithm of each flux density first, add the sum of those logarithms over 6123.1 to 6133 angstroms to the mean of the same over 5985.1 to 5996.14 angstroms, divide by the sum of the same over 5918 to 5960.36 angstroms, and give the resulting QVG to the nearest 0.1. 0.3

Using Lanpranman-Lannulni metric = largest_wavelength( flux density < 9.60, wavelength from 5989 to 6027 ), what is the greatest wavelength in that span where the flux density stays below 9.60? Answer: 6024.52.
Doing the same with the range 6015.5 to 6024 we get 6023.13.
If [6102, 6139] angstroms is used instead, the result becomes 6132.28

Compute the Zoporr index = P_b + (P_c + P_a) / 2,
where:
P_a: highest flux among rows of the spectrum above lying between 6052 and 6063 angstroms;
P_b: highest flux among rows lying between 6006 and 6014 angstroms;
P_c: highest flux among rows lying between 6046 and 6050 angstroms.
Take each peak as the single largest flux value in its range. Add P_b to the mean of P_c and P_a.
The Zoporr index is 19.6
